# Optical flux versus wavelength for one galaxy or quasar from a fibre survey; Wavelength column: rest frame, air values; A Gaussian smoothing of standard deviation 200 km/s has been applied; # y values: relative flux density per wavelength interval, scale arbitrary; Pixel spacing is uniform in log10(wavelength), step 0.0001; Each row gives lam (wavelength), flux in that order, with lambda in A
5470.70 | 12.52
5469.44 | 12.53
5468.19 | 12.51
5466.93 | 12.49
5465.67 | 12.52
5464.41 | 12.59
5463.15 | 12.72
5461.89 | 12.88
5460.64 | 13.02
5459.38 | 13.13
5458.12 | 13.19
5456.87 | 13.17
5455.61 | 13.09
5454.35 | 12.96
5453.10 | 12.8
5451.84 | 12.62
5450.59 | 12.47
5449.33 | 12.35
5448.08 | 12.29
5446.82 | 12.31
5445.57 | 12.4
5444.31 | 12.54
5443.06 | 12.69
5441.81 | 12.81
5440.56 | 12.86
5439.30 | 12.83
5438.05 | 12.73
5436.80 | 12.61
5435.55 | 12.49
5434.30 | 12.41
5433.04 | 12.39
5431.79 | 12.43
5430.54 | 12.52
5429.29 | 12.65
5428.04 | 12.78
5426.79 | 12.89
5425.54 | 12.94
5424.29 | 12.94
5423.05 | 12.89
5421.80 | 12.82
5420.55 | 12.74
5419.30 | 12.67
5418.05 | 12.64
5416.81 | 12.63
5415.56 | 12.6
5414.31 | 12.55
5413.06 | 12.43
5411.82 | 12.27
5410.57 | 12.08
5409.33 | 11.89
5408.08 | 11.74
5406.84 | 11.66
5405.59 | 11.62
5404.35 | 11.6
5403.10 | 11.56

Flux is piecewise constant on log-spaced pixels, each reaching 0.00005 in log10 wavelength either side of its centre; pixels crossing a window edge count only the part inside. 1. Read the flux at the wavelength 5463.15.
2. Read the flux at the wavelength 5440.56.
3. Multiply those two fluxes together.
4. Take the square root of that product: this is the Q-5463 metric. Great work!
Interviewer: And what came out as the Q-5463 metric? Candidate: 12.8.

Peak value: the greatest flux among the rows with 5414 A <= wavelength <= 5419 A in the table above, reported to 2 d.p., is 12.64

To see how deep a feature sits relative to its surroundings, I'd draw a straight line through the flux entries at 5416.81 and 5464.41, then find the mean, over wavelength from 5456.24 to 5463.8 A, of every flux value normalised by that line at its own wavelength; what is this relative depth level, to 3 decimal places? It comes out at 1.034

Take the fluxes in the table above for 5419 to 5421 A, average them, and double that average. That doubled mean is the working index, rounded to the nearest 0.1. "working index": 25.4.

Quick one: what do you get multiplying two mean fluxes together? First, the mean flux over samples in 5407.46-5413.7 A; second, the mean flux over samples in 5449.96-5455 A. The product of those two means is 154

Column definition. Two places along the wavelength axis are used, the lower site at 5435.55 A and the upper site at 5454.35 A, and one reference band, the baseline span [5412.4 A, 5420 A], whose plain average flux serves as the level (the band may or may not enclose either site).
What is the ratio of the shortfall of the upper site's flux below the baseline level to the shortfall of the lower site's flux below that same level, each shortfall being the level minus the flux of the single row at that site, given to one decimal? -3.9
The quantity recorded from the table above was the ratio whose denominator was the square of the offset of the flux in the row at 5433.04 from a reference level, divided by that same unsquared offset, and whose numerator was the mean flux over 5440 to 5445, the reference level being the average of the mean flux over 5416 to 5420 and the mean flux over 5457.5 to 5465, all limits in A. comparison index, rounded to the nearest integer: -32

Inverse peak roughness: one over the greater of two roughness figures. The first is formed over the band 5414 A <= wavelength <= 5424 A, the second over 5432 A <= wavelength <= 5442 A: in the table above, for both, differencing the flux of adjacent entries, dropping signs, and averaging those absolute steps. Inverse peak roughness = 13.5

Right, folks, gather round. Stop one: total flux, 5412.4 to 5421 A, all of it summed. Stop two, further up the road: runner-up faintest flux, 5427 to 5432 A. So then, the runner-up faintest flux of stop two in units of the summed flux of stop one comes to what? 0.14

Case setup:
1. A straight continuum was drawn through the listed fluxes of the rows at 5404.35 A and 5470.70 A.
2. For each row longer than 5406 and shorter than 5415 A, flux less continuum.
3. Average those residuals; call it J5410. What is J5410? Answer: 0.40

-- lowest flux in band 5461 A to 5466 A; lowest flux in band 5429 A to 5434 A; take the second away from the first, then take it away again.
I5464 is -12.3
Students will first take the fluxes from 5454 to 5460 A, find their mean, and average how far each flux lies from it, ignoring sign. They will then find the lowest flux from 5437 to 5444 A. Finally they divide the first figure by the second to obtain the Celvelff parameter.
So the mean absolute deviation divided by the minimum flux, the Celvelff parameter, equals 0.0052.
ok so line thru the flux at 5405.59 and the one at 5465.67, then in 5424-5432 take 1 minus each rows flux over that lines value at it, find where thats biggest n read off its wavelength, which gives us 5431.79 A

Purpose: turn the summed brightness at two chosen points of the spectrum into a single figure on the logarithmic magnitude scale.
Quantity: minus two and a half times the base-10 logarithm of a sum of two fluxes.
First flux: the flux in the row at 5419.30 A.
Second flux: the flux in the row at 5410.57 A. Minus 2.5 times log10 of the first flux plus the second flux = -3.48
